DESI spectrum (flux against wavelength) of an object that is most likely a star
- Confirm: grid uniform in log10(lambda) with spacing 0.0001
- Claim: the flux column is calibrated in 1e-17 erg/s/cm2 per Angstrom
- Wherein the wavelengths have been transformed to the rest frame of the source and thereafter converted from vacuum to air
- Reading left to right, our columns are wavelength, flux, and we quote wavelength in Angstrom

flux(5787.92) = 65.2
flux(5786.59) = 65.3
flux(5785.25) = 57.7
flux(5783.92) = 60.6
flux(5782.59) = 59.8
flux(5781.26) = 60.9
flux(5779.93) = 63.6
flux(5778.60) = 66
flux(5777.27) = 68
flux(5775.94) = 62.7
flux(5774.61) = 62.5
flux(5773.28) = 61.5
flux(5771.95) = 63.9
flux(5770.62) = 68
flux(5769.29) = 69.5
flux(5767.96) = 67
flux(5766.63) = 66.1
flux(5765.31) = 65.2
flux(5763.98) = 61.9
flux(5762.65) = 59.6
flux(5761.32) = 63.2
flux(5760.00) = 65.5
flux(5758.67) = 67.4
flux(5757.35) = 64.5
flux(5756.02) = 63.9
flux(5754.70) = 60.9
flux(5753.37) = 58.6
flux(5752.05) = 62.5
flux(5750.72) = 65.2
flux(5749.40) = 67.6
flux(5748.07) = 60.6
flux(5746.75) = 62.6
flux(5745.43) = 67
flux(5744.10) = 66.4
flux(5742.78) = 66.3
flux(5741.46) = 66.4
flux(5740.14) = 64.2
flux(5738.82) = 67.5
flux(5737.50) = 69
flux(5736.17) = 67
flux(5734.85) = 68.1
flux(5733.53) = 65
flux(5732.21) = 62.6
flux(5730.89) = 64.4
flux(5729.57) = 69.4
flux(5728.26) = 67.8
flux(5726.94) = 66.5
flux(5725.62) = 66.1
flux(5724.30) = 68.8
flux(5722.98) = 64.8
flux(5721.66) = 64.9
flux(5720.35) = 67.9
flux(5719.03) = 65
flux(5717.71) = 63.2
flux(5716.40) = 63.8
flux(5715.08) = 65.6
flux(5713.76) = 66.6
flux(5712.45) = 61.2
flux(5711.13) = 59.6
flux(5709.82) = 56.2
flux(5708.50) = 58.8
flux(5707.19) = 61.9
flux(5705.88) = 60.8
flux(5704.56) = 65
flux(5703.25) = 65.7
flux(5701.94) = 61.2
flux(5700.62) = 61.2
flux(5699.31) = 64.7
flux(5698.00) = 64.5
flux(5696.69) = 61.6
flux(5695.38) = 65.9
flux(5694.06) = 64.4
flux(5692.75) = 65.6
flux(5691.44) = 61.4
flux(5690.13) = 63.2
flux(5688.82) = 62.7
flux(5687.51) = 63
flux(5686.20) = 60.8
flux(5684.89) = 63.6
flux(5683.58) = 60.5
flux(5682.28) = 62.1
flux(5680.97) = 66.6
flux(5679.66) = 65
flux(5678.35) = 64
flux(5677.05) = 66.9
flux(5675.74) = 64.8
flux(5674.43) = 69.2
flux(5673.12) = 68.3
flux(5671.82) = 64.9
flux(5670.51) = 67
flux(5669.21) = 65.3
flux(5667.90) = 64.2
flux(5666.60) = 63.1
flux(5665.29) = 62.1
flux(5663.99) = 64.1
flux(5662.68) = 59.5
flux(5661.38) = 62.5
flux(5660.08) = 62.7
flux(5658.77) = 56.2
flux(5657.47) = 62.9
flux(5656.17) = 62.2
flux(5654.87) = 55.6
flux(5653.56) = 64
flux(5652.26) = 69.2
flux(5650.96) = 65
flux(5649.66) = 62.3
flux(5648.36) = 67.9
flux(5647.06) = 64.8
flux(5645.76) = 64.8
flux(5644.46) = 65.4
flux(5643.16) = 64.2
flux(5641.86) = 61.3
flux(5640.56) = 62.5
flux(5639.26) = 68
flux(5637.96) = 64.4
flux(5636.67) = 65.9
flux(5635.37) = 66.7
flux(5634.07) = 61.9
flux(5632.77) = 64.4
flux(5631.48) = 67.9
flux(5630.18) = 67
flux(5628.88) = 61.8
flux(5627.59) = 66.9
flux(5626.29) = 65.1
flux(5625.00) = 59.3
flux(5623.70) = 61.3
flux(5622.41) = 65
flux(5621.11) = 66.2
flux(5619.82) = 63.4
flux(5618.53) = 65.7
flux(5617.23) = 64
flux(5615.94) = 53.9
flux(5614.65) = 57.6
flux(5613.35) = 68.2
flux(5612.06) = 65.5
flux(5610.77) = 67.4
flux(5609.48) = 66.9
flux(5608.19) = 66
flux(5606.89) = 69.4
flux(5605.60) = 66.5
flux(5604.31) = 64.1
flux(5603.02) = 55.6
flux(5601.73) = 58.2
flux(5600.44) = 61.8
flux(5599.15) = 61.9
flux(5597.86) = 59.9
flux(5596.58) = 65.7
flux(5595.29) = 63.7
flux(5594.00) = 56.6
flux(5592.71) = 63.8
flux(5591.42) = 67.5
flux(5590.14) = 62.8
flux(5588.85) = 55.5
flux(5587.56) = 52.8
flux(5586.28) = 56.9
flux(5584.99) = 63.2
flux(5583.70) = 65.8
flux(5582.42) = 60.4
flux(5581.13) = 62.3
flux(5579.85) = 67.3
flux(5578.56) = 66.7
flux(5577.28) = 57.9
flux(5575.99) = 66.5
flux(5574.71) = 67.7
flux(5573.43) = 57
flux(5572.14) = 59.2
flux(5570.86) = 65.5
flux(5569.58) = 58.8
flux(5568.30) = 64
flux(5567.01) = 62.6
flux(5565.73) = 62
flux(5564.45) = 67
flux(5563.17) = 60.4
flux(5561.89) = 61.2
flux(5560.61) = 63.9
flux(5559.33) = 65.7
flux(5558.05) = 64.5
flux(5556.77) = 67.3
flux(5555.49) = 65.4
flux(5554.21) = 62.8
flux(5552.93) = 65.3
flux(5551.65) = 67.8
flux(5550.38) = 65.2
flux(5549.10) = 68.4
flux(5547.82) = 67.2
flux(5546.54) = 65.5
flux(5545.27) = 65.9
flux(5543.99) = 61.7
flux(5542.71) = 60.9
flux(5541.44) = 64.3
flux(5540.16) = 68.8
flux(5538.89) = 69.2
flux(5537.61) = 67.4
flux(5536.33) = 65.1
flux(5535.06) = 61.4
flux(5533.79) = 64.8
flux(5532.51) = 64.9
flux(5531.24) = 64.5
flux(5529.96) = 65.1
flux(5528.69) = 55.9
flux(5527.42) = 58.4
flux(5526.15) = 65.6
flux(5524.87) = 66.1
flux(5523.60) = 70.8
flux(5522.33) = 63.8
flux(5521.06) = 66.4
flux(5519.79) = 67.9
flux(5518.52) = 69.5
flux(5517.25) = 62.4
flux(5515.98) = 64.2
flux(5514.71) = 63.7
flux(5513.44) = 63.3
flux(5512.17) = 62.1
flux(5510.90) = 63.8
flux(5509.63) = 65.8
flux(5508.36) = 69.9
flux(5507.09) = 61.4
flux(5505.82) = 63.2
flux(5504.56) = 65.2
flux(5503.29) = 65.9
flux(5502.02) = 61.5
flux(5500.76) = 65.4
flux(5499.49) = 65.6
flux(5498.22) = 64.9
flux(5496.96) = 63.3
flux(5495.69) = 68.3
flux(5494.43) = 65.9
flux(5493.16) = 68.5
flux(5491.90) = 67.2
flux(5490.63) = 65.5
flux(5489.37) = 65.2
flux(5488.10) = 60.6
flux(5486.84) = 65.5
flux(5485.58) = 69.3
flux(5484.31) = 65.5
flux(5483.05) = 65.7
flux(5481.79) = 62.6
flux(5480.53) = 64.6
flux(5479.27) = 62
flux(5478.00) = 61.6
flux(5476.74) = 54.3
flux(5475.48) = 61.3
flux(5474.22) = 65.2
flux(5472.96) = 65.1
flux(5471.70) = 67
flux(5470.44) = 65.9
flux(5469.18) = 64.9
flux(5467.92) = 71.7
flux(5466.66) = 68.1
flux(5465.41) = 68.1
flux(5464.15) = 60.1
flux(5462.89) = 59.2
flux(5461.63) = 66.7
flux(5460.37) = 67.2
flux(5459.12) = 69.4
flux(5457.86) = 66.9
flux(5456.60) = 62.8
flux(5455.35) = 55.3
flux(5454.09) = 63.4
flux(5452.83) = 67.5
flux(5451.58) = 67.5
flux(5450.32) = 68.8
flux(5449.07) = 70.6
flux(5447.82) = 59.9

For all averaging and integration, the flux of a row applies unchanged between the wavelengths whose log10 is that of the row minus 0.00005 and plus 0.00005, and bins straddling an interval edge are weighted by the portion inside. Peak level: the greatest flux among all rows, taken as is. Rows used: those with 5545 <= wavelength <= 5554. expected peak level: 68.4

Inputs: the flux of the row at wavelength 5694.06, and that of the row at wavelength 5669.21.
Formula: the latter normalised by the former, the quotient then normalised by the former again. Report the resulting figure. 0.0157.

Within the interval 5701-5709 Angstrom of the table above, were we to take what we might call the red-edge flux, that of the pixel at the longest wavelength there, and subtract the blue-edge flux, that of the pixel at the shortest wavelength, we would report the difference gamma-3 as -2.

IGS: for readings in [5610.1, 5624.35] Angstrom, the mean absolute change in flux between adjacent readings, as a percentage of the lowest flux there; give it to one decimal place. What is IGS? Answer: 7.6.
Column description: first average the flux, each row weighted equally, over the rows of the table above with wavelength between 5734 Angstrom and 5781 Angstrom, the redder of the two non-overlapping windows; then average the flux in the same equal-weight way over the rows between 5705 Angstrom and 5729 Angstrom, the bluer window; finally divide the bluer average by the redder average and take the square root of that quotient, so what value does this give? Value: 0.99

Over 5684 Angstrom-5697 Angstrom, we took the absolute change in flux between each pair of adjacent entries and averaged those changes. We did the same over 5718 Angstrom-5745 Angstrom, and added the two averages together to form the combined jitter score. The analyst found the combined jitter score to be 4.1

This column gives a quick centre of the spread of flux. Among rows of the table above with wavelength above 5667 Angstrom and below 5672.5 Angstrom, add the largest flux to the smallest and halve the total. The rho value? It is 65.6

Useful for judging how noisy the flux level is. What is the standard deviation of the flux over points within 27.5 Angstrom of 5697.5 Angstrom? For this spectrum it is 2.8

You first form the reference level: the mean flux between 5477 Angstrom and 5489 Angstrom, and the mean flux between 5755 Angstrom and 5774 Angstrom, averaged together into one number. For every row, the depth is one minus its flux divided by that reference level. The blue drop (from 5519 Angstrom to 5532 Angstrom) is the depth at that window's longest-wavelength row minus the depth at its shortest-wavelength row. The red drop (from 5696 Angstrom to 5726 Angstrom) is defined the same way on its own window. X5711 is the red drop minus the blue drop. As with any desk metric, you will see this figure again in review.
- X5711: -0.12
